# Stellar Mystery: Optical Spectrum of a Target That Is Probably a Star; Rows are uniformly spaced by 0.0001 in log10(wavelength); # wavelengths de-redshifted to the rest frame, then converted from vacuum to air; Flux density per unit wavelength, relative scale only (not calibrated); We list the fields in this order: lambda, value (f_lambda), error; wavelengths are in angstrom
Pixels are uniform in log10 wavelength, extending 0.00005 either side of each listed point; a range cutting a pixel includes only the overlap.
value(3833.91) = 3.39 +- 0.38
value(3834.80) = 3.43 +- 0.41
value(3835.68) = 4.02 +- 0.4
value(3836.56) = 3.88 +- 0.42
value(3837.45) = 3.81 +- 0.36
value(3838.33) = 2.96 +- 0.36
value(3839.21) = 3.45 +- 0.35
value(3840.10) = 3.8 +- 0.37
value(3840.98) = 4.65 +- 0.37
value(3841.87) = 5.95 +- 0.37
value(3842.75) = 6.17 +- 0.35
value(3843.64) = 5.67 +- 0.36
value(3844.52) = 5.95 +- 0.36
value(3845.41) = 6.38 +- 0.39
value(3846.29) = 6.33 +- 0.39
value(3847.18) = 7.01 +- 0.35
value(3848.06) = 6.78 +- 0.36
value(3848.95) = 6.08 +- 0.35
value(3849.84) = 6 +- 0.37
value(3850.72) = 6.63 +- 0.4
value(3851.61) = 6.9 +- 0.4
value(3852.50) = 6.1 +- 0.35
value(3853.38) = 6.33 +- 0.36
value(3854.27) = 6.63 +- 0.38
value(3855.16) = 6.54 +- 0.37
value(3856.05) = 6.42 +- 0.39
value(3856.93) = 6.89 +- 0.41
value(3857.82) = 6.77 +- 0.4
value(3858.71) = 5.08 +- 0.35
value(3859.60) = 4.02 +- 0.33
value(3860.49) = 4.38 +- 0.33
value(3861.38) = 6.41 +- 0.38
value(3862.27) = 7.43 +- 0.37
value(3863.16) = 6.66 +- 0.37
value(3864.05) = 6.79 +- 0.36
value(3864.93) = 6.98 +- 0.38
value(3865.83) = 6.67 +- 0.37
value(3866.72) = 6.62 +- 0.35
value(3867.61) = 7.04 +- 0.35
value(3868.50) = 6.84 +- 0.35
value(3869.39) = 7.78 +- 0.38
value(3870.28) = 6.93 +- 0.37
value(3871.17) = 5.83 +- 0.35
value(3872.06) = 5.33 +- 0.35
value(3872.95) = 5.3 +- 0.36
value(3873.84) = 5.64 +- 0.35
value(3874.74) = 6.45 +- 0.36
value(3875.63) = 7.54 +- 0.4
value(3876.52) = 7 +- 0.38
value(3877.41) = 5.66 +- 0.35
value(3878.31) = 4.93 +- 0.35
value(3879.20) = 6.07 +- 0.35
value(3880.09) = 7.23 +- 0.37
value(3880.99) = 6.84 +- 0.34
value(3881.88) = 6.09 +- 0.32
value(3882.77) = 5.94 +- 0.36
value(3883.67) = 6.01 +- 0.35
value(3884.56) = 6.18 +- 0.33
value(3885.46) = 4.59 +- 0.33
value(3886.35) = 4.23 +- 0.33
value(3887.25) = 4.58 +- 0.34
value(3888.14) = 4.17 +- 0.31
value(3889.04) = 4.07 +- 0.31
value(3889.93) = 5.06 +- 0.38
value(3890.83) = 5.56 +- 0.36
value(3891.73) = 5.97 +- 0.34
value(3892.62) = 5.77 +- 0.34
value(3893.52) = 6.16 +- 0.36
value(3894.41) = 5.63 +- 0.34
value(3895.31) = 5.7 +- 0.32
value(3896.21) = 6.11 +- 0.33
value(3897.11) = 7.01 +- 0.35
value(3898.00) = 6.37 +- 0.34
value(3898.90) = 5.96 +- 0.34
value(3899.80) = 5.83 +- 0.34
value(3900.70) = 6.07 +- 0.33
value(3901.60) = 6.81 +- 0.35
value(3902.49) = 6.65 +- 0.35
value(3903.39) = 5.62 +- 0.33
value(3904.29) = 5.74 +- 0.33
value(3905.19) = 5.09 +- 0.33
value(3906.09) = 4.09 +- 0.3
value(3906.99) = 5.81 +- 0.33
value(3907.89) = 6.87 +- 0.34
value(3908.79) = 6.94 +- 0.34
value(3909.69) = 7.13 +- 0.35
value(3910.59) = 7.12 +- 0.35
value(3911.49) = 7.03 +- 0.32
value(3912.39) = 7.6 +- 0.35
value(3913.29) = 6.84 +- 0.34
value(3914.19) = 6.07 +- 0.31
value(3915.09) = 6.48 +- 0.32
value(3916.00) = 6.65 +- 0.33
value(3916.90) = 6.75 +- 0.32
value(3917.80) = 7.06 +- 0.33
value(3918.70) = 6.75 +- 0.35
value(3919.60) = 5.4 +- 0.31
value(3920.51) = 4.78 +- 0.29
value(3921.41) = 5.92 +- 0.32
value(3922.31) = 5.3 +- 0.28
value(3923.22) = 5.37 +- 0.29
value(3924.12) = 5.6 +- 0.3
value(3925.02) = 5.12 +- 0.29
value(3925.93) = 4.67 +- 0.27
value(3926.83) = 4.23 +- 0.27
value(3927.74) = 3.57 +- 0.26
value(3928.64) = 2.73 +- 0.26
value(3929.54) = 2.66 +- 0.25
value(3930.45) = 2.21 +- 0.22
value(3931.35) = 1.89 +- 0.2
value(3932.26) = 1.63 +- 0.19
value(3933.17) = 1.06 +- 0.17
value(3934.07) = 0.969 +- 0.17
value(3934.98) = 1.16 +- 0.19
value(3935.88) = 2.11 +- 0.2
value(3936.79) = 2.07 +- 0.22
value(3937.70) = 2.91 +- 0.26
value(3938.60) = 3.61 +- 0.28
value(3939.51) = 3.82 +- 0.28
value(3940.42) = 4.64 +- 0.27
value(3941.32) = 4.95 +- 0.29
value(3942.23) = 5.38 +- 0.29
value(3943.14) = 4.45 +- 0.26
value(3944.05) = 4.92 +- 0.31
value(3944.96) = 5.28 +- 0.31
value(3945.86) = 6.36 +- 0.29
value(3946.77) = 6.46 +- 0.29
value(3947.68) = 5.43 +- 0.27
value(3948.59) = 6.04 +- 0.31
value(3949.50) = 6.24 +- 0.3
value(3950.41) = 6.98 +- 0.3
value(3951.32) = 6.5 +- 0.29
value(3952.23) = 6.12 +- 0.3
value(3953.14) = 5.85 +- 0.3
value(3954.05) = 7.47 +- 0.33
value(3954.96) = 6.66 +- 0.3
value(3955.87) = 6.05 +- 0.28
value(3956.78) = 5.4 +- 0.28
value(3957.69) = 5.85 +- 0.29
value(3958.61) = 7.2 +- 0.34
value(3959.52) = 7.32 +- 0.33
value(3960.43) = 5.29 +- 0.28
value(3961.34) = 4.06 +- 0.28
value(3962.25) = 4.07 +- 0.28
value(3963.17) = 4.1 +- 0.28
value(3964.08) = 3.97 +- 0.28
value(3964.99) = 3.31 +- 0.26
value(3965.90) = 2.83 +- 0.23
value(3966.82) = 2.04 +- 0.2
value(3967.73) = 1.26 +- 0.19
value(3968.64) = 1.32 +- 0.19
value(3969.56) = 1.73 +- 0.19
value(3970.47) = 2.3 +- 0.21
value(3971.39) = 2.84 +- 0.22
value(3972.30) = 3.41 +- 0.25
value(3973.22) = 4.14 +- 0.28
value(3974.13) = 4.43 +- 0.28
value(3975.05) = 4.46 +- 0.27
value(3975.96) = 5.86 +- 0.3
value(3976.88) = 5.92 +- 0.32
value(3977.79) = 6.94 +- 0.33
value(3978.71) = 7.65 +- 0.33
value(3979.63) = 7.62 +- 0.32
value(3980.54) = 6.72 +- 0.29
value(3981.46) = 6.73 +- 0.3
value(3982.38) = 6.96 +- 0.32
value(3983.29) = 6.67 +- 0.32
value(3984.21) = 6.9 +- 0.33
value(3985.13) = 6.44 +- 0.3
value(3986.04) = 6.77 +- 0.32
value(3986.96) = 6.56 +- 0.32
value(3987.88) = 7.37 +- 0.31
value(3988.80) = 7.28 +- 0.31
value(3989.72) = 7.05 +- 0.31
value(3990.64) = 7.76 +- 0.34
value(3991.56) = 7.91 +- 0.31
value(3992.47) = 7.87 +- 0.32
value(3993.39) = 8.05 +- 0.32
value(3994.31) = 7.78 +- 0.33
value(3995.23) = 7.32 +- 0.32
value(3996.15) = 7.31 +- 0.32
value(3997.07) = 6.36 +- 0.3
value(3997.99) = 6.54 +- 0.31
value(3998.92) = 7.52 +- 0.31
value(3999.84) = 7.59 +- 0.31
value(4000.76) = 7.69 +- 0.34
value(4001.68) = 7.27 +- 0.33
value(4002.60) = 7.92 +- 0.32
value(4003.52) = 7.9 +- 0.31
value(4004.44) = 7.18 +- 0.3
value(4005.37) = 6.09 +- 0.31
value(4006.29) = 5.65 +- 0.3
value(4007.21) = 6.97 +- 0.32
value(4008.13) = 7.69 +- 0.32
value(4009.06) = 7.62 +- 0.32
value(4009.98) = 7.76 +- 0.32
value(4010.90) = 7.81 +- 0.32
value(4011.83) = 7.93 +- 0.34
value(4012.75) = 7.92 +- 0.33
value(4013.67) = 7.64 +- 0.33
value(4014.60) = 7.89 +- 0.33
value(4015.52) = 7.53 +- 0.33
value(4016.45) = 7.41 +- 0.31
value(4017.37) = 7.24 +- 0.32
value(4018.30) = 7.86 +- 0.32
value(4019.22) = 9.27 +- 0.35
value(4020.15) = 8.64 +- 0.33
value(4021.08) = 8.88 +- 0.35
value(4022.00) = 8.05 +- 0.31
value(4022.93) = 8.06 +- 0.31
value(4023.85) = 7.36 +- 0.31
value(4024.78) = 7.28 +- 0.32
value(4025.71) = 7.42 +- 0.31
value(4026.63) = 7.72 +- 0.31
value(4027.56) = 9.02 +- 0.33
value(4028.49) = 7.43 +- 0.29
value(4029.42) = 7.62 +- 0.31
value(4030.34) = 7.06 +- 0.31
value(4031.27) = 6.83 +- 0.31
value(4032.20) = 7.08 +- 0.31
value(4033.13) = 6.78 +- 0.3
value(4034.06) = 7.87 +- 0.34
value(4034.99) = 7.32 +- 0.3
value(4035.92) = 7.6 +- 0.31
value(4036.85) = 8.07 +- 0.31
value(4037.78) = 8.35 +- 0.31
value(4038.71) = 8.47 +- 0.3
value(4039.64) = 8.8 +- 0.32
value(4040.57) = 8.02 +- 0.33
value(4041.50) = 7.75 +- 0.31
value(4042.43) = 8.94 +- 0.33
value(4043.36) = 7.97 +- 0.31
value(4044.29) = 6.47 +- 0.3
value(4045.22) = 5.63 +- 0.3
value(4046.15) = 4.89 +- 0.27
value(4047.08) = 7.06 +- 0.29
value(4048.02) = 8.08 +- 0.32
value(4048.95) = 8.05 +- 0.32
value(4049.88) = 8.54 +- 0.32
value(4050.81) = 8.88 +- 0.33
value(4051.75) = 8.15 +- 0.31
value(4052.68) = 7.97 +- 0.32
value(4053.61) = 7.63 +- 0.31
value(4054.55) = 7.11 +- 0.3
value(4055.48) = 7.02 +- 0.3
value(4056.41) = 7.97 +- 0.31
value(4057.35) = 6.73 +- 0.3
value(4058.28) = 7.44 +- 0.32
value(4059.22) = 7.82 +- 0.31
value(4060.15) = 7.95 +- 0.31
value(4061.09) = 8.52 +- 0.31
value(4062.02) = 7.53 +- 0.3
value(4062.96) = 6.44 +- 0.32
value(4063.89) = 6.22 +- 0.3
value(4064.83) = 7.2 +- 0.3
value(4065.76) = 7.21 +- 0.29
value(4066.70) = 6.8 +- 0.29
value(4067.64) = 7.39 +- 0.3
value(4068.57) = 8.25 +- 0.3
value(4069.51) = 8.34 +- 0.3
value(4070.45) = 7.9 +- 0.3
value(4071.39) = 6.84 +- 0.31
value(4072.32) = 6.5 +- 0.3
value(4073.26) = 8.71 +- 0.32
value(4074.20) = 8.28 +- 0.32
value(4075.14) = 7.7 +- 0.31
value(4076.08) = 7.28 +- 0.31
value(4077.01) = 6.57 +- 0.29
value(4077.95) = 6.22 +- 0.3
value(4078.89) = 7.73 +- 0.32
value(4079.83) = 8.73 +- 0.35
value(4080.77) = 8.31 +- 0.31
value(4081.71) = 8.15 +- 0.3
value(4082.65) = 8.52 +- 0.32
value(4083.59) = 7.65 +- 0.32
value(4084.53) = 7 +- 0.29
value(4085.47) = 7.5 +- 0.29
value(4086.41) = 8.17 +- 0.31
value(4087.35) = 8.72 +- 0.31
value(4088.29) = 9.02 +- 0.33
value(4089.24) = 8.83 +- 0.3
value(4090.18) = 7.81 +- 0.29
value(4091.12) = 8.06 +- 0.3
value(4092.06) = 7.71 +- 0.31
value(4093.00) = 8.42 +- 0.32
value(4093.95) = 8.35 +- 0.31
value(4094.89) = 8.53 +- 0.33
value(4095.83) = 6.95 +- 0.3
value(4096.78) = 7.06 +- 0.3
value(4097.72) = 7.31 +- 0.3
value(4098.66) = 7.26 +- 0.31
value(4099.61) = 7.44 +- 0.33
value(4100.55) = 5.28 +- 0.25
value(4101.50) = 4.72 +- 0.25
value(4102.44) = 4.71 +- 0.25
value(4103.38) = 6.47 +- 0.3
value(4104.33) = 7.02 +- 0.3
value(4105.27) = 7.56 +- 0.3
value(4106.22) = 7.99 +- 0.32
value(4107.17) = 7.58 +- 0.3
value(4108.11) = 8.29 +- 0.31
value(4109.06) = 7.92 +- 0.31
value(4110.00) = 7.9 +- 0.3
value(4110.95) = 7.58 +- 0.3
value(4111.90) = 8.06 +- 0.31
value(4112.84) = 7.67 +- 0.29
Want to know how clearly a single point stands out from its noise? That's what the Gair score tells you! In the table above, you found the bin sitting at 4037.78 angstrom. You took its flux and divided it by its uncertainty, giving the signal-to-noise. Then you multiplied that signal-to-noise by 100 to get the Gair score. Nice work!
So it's 2694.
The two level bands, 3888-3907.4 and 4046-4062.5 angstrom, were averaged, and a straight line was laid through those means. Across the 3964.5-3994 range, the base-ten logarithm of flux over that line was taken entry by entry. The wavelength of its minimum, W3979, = 3967.73 angstrom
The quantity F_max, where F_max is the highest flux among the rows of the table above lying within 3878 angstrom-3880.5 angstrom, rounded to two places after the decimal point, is 7.23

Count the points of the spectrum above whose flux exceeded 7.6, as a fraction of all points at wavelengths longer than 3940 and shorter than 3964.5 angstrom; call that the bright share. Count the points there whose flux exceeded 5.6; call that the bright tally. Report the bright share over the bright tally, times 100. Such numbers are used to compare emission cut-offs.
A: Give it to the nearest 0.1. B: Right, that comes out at 0.0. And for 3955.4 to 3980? 0.8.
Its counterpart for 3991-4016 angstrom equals 2.1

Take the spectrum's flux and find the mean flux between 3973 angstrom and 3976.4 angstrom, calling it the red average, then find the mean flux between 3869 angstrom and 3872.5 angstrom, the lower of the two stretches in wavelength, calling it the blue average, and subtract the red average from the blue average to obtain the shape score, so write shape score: 1.7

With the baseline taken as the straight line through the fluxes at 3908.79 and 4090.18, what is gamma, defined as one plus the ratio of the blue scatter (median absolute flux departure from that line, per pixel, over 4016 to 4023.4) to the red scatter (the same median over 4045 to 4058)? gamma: 2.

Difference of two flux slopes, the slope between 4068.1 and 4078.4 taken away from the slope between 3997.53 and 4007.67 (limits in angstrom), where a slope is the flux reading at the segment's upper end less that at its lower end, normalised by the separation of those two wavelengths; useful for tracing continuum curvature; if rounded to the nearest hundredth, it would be 0.26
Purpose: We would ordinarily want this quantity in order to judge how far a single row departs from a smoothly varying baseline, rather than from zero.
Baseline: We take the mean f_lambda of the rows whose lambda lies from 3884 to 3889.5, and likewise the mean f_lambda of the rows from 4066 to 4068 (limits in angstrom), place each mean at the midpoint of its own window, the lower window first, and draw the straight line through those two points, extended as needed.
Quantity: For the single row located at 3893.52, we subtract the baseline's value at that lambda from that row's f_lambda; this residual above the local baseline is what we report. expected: 1.4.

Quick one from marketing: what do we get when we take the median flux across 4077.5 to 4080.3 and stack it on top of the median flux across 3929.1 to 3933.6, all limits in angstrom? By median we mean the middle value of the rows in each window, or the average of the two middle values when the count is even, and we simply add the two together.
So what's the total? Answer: 9.6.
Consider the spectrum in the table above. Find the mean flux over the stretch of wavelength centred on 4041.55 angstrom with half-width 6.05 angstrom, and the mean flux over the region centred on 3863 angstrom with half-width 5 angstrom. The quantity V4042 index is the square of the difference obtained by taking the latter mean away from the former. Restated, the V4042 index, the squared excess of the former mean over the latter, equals 1.8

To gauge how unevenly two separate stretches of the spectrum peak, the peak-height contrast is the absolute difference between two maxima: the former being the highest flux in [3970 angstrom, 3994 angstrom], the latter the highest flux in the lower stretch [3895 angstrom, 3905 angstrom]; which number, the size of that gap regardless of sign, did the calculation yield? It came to 1.0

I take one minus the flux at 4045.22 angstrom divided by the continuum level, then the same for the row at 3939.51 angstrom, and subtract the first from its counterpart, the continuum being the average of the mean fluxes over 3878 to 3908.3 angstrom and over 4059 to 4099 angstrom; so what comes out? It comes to 0.27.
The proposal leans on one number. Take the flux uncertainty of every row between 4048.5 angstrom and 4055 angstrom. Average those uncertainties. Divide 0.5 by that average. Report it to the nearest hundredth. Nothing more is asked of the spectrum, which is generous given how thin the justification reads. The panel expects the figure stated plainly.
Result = 1.58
